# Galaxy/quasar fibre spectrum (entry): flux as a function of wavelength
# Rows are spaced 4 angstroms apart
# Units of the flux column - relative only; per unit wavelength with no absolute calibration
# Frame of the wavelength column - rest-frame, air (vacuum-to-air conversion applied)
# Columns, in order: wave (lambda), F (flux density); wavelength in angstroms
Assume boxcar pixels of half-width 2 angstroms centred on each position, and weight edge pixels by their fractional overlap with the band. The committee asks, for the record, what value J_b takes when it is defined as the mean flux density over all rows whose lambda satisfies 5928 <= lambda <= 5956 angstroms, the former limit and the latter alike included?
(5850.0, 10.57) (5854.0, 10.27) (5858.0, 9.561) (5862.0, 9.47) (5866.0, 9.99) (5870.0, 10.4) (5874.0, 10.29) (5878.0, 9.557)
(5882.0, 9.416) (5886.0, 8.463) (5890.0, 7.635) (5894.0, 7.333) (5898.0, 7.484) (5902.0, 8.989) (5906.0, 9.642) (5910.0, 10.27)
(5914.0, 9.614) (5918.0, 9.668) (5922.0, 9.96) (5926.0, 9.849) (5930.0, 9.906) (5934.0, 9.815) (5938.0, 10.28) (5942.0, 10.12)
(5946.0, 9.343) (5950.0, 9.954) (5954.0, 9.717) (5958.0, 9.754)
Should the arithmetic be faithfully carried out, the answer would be 9.9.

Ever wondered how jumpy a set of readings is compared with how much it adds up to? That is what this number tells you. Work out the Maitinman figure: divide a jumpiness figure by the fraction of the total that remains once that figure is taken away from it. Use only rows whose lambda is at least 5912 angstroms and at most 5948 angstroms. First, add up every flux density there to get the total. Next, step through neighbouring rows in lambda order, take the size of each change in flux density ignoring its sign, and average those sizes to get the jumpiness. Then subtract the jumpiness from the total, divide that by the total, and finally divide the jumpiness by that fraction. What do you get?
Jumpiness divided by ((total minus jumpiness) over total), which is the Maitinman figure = 0.25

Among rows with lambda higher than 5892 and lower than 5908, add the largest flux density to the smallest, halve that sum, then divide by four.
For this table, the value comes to 2.122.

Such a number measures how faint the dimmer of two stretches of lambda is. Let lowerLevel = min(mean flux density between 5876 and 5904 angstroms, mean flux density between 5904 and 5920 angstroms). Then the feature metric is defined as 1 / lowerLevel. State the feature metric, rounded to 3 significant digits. 0.119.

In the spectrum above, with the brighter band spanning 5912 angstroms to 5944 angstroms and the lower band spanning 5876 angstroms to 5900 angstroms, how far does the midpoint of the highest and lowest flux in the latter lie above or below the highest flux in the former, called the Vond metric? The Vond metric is -1.8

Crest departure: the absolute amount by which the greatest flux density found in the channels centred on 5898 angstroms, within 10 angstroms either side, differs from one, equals 8.64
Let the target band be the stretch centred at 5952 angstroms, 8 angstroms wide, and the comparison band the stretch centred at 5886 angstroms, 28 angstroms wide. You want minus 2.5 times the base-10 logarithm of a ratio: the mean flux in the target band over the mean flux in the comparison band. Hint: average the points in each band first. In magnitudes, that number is -0.15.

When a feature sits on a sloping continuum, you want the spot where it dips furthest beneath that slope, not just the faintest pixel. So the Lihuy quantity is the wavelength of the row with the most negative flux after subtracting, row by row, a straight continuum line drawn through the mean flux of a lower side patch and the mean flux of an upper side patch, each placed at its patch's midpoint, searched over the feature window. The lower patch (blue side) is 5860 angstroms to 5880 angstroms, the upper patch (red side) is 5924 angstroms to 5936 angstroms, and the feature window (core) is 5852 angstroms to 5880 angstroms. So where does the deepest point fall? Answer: 5862.0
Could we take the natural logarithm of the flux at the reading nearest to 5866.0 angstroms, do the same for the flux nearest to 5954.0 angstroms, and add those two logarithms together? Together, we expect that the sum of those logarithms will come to 4.58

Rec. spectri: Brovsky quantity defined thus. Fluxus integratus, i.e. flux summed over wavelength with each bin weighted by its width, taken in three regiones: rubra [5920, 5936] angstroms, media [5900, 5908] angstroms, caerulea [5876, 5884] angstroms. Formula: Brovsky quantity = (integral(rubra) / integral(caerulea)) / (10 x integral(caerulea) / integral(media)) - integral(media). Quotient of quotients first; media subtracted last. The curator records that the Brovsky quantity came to -74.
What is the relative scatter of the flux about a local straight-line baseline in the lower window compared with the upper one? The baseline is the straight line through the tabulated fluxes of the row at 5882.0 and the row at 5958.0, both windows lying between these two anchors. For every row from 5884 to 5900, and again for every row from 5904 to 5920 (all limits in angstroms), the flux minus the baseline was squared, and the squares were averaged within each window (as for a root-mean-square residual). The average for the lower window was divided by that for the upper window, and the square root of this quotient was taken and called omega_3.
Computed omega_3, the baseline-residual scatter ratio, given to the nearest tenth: 4.8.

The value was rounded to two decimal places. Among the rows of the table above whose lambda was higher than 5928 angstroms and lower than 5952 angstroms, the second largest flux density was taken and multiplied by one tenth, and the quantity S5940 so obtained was 1.01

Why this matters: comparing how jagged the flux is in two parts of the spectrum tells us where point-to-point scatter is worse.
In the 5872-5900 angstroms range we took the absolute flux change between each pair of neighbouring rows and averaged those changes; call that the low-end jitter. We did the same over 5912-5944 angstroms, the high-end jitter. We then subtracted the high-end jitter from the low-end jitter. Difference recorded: 0.3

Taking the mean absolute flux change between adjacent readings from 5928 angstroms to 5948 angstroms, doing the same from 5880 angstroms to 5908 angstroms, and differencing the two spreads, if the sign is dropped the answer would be 0.36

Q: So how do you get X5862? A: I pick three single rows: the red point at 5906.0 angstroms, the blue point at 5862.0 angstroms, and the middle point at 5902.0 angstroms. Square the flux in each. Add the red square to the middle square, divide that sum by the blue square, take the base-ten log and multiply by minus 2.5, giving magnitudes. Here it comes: -0.72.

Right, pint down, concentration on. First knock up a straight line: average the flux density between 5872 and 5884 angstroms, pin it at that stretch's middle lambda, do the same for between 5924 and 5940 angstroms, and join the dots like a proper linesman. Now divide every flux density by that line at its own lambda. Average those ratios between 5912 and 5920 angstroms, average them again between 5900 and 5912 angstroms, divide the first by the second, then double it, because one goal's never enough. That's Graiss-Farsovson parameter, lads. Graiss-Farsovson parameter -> 2.0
